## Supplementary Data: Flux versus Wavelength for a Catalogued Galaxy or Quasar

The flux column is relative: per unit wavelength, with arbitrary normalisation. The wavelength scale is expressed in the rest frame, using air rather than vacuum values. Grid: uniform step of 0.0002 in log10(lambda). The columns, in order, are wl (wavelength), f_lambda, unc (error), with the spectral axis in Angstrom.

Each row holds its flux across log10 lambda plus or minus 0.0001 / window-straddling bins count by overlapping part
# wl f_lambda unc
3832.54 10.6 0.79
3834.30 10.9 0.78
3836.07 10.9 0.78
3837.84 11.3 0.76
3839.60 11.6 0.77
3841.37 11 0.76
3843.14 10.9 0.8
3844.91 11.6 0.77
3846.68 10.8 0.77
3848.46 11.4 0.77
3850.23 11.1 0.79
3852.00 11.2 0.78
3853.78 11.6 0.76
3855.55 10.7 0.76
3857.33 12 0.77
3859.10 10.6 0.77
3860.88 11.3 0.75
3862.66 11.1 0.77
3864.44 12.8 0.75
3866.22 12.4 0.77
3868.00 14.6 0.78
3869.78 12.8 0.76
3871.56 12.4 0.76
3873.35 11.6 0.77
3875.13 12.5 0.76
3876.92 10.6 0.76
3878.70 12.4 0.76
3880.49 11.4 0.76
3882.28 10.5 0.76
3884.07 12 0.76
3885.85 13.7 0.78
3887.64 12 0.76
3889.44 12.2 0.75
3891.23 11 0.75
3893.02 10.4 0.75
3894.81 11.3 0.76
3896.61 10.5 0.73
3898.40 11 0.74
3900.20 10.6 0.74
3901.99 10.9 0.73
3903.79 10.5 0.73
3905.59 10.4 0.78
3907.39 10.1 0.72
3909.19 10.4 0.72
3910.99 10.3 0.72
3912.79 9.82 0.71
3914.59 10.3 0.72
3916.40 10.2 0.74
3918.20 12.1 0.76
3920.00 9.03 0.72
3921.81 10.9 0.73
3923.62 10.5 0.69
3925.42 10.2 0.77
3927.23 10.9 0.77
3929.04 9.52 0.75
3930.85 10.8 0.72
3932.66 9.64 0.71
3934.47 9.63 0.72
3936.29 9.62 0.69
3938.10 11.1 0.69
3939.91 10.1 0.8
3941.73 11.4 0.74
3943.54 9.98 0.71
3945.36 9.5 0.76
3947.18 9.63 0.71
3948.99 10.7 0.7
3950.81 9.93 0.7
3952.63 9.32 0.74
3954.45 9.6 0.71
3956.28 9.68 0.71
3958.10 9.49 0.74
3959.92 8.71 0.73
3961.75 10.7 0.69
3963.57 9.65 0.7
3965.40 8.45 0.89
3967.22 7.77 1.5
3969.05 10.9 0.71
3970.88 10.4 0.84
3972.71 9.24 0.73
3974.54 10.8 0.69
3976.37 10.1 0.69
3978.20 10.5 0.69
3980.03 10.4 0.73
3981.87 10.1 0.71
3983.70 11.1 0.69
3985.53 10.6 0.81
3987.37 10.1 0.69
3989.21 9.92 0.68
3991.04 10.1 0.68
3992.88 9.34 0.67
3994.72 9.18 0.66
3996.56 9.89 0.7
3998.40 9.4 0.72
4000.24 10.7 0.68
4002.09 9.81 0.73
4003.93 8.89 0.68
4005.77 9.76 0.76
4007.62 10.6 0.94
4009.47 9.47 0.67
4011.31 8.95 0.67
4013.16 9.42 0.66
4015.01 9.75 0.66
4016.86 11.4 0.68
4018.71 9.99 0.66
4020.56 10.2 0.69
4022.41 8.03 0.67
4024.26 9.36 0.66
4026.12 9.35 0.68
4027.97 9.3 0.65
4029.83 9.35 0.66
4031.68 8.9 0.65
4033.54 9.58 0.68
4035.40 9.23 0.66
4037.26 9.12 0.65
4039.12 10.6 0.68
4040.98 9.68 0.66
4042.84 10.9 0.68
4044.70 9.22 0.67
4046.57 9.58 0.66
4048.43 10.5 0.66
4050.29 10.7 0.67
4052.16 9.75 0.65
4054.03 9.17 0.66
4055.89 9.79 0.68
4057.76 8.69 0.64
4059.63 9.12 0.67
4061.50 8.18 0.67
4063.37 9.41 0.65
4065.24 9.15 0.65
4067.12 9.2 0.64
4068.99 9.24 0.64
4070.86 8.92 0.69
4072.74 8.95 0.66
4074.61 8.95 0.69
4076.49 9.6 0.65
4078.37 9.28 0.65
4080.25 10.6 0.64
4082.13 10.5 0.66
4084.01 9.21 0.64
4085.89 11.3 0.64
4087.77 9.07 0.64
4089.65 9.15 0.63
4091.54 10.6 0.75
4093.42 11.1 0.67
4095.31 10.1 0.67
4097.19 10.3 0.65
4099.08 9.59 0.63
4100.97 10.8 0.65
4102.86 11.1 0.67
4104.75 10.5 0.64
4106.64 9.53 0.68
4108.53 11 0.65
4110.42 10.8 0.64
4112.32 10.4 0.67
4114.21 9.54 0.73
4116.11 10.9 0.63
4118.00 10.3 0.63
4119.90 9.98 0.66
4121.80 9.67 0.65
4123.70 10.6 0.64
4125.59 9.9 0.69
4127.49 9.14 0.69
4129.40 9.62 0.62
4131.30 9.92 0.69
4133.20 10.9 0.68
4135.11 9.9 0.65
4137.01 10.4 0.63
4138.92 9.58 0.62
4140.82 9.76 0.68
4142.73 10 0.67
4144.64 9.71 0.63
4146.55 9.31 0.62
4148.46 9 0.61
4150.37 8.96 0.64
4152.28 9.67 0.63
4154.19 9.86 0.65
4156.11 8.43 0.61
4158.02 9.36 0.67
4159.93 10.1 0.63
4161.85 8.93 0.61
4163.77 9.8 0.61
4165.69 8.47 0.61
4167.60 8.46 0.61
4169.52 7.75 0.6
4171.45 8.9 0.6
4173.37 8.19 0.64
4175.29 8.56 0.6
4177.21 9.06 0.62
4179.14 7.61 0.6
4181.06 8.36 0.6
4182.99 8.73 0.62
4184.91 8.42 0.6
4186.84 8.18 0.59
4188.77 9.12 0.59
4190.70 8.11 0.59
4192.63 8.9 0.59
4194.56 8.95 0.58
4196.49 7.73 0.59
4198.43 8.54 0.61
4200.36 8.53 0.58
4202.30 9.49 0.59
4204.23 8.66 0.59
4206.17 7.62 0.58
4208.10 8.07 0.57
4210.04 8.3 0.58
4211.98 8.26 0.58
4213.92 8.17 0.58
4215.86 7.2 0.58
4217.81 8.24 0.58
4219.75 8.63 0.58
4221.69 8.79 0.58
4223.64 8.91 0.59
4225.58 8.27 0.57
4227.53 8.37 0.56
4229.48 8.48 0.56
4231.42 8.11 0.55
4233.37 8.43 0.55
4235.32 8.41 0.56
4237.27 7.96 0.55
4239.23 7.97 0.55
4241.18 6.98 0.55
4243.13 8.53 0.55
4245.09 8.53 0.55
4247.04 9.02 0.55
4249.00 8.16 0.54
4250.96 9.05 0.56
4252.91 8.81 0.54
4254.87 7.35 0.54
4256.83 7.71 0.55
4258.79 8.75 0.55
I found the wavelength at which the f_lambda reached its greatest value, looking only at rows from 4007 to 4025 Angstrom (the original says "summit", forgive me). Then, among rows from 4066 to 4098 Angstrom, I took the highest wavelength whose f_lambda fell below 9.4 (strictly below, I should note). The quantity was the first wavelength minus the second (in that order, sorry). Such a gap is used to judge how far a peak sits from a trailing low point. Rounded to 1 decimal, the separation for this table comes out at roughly -72.8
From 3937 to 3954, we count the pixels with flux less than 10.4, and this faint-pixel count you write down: 6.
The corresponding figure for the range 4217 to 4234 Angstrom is 9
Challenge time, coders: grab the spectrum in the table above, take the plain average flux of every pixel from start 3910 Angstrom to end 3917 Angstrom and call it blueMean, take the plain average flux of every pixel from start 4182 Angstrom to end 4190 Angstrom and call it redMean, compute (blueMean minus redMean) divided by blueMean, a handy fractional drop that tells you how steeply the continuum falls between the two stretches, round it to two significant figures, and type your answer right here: 0.15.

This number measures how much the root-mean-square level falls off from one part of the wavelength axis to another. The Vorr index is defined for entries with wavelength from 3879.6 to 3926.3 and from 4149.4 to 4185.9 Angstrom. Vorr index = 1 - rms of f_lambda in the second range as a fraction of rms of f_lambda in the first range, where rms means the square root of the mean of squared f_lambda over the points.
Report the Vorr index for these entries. 0.19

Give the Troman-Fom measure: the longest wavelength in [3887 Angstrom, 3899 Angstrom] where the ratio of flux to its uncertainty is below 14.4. 3896.61 Angstrom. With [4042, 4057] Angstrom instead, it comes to 4055.89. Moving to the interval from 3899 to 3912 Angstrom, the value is 3910.99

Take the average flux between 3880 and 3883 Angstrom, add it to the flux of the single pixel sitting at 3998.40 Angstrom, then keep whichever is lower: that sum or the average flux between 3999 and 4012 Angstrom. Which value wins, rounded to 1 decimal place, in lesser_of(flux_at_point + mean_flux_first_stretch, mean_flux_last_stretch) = 9.7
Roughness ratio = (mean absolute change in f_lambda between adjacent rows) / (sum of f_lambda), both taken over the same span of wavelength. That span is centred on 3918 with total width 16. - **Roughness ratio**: 0.0115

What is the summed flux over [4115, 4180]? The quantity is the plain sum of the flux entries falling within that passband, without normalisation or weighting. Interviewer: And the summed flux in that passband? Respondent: 321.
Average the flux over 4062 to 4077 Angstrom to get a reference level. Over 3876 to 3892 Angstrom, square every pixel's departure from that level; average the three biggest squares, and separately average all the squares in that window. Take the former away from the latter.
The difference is -5.8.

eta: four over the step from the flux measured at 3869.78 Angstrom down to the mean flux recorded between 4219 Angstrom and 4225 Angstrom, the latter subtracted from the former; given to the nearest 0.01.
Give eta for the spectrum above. 0.99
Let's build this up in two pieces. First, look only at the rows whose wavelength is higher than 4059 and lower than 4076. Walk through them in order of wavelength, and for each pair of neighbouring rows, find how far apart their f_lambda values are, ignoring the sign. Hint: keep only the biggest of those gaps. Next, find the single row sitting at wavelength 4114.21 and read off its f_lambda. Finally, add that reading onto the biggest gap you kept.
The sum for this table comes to 10.8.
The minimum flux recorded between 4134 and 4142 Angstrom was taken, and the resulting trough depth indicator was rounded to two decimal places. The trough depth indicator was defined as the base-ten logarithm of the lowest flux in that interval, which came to 0.98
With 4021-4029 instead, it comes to 0.90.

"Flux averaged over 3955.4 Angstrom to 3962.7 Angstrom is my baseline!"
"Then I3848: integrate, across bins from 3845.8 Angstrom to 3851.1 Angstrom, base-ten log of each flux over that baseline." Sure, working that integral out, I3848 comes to 0.32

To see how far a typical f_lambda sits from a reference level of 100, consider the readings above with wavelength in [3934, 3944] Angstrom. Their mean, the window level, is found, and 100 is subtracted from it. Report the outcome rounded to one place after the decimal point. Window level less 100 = -89.7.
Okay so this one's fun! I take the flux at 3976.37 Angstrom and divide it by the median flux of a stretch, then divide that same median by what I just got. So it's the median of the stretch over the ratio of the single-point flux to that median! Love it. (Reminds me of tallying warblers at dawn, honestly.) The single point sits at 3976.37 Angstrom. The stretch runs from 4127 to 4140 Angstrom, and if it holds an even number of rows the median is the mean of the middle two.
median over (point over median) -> 9.7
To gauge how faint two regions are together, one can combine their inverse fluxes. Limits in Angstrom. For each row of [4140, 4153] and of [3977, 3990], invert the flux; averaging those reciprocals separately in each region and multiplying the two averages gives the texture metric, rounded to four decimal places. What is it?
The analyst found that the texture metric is 0.0102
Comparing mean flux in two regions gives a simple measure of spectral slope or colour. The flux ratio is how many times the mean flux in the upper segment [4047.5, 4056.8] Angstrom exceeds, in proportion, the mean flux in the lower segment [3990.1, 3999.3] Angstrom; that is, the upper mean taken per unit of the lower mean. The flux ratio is 1.04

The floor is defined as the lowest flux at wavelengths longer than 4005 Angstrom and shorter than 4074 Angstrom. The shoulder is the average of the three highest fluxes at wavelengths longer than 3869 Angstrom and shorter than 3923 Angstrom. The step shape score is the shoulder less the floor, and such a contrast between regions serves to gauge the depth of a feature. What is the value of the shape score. 5.0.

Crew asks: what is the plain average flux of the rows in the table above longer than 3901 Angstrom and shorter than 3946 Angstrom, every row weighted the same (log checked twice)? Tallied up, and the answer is 10.3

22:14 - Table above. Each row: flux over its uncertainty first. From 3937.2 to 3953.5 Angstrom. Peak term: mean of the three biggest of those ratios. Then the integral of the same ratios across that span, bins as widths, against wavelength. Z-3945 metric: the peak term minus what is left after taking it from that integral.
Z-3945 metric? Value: -198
